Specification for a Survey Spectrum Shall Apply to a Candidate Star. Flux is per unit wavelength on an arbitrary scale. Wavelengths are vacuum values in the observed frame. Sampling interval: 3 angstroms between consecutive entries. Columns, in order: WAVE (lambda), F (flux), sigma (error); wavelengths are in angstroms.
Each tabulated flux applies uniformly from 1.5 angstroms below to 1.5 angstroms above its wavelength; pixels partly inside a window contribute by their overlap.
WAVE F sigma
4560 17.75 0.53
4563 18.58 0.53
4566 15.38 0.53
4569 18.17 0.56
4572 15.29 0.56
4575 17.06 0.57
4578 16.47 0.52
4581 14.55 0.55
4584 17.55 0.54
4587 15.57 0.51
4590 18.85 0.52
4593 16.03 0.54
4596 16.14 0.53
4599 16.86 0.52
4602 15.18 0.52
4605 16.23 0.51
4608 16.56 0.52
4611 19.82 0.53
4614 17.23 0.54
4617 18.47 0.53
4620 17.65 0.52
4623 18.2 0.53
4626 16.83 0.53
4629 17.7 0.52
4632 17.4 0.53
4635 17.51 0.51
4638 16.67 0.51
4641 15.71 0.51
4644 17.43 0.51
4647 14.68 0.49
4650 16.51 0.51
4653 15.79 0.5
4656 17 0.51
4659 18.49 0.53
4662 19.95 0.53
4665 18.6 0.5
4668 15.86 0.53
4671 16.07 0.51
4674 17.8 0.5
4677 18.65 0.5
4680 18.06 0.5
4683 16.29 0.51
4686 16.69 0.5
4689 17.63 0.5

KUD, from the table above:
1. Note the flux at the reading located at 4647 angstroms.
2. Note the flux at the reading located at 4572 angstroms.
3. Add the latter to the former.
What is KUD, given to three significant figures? 30.0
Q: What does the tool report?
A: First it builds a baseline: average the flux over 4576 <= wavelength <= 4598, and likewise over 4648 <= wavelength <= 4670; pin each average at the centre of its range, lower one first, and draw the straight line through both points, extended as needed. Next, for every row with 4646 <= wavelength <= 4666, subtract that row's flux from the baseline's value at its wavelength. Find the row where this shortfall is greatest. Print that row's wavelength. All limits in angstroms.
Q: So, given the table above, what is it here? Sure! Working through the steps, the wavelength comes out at 4647 angstroms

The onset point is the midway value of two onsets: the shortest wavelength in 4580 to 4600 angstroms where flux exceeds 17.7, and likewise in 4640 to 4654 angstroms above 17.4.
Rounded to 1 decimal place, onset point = 4617.0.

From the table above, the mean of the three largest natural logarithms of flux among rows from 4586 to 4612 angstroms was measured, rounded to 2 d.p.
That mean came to 2.92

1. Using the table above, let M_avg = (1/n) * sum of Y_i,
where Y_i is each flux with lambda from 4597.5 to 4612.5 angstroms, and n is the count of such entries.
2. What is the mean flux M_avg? 16.9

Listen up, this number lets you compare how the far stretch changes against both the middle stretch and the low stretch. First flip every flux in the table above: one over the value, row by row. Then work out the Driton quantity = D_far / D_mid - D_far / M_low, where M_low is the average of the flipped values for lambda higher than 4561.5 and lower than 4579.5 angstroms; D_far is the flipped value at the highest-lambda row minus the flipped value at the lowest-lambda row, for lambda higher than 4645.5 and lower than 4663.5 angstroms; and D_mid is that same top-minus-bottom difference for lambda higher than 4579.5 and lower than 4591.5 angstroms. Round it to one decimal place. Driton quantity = 1.4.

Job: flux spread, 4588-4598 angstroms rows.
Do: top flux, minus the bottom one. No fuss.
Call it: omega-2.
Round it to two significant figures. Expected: 2.8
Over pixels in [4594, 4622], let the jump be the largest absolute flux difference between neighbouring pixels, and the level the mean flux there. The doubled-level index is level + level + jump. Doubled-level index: 37.5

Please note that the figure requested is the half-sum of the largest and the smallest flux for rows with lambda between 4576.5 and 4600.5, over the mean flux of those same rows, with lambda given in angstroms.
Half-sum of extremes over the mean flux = 1.01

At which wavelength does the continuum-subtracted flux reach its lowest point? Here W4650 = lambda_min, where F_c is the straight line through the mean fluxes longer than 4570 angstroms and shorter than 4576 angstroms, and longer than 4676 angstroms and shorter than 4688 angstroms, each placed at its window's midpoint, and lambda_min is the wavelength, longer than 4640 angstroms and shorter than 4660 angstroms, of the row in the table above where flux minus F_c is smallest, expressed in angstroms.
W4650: 4647 angstroms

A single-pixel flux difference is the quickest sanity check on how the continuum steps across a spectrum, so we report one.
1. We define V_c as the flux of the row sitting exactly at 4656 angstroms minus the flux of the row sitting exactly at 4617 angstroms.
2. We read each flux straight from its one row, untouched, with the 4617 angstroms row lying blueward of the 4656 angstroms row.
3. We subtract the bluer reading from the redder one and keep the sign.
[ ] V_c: -1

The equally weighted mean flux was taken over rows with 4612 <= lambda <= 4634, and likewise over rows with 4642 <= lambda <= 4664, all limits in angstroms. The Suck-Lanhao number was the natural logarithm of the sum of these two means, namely 3.55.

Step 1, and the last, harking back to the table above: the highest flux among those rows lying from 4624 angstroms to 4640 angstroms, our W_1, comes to 17.7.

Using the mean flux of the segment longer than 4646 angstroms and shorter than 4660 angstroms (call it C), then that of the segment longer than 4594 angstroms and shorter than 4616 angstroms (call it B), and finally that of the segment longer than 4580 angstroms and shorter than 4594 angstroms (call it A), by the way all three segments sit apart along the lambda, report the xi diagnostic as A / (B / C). 16.2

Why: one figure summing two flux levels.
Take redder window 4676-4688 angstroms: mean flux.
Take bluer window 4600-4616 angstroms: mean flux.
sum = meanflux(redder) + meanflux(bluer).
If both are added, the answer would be 34.4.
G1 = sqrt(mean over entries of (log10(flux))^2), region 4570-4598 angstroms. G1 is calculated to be 1.21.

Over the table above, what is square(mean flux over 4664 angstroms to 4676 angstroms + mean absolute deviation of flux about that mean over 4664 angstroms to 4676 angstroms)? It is 331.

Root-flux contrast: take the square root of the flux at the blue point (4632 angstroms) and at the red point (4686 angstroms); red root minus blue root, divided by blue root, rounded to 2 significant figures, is -0.021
